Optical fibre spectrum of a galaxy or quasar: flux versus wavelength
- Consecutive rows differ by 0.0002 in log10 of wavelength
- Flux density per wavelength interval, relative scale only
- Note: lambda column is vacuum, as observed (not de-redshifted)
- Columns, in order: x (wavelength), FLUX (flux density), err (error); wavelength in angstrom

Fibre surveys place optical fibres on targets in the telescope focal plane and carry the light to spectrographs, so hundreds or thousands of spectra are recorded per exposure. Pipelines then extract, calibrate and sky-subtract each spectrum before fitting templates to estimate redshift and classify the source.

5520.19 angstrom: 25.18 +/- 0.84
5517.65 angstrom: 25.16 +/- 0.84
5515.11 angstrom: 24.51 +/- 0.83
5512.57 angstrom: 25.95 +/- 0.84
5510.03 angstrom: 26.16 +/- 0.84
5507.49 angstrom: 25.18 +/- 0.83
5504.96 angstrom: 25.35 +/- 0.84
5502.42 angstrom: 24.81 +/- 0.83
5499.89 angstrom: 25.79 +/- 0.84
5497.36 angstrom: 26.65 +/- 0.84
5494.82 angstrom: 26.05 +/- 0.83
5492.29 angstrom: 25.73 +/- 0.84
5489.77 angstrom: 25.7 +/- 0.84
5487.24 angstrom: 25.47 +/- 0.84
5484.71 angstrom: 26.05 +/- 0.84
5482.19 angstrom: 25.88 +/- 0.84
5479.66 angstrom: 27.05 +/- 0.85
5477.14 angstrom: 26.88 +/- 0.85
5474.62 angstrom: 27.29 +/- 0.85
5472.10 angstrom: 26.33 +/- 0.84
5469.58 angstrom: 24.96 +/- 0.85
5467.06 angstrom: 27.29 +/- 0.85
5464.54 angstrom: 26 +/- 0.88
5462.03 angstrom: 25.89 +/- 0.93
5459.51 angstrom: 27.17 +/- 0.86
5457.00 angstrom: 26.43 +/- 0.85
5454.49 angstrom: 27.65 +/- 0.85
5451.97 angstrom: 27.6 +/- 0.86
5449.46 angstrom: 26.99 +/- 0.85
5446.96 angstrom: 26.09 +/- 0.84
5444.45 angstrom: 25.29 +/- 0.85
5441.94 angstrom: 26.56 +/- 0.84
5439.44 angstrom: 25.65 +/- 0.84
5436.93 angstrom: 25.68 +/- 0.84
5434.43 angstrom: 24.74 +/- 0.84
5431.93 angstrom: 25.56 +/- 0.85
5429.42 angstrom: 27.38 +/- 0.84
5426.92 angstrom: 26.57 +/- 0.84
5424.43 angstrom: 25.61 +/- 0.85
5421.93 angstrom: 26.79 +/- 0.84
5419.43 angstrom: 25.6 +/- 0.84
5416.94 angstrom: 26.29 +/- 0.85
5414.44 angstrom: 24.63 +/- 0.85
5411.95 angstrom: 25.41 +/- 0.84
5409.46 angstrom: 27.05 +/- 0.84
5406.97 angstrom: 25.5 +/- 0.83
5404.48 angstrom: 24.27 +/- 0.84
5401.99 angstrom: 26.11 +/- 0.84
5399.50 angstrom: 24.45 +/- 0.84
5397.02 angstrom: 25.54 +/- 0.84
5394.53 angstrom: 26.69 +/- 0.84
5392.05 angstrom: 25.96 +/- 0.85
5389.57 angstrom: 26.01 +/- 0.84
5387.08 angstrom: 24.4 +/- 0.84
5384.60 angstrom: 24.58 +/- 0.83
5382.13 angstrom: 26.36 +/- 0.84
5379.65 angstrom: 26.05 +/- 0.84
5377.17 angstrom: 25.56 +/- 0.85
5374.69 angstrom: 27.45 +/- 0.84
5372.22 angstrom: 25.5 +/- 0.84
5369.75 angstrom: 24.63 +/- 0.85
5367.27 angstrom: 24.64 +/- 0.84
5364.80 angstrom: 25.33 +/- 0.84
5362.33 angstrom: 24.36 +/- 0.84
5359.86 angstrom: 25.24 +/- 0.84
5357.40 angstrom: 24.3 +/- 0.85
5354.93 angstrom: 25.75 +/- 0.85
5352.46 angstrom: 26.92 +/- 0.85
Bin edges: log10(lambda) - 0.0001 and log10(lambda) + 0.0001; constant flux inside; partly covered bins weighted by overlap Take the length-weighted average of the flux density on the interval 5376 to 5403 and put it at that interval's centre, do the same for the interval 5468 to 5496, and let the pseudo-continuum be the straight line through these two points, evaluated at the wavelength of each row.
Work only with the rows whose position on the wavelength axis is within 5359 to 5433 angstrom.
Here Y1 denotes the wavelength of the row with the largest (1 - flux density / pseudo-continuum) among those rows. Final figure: 5404.48 angstrom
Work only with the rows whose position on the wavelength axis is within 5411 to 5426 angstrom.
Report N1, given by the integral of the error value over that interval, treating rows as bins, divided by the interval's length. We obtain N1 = 0.845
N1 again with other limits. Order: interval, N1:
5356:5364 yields 0.844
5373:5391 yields 0.840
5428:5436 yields 0.843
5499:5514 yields 0.836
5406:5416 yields 0.841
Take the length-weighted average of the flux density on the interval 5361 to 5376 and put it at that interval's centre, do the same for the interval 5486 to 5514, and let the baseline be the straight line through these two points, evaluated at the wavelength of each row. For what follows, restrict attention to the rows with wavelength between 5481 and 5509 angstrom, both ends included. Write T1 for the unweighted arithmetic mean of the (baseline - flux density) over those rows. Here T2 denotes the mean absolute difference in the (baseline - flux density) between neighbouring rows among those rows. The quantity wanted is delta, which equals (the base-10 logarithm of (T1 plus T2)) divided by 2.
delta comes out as -0.18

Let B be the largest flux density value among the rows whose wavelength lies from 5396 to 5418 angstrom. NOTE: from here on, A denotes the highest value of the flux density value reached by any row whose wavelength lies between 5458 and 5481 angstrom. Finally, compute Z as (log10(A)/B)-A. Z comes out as -27.2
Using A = 27.29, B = 27.05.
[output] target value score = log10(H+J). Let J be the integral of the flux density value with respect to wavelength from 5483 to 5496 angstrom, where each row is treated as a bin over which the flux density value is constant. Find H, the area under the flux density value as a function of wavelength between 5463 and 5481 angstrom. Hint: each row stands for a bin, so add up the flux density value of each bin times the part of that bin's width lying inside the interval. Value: 2.91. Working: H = 478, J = 336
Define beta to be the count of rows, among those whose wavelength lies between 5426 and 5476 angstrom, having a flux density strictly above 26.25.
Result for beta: 11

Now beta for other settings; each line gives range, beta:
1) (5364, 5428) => 7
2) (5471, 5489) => 4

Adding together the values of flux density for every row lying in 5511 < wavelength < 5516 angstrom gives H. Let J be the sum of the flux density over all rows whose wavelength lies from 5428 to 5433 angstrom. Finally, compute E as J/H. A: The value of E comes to 1.05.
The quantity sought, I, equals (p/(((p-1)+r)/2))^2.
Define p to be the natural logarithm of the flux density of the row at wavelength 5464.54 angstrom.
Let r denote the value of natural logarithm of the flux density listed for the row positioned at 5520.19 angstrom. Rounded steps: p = 3.26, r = 3.23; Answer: 1.41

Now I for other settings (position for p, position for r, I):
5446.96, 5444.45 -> 1.41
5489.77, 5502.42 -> 1.42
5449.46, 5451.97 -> 1.38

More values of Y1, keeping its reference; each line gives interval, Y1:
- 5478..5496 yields 5487.24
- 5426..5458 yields 5434.43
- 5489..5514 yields 5502.42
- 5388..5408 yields 5404.48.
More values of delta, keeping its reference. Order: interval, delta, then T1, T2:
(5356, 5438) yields -0.03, -0.19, 1.07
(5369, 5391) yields -0.03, -0.27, 1.13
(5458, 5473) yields -0.11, -0.67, 1.27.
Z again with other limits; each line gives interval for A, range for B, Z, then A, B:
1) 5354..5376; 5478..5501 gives -27.4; 27.45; 27.05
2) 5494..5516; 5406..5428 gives -26.6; 26.65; 27.05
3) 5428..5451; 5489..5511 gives -27.3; 27.38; 26.65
